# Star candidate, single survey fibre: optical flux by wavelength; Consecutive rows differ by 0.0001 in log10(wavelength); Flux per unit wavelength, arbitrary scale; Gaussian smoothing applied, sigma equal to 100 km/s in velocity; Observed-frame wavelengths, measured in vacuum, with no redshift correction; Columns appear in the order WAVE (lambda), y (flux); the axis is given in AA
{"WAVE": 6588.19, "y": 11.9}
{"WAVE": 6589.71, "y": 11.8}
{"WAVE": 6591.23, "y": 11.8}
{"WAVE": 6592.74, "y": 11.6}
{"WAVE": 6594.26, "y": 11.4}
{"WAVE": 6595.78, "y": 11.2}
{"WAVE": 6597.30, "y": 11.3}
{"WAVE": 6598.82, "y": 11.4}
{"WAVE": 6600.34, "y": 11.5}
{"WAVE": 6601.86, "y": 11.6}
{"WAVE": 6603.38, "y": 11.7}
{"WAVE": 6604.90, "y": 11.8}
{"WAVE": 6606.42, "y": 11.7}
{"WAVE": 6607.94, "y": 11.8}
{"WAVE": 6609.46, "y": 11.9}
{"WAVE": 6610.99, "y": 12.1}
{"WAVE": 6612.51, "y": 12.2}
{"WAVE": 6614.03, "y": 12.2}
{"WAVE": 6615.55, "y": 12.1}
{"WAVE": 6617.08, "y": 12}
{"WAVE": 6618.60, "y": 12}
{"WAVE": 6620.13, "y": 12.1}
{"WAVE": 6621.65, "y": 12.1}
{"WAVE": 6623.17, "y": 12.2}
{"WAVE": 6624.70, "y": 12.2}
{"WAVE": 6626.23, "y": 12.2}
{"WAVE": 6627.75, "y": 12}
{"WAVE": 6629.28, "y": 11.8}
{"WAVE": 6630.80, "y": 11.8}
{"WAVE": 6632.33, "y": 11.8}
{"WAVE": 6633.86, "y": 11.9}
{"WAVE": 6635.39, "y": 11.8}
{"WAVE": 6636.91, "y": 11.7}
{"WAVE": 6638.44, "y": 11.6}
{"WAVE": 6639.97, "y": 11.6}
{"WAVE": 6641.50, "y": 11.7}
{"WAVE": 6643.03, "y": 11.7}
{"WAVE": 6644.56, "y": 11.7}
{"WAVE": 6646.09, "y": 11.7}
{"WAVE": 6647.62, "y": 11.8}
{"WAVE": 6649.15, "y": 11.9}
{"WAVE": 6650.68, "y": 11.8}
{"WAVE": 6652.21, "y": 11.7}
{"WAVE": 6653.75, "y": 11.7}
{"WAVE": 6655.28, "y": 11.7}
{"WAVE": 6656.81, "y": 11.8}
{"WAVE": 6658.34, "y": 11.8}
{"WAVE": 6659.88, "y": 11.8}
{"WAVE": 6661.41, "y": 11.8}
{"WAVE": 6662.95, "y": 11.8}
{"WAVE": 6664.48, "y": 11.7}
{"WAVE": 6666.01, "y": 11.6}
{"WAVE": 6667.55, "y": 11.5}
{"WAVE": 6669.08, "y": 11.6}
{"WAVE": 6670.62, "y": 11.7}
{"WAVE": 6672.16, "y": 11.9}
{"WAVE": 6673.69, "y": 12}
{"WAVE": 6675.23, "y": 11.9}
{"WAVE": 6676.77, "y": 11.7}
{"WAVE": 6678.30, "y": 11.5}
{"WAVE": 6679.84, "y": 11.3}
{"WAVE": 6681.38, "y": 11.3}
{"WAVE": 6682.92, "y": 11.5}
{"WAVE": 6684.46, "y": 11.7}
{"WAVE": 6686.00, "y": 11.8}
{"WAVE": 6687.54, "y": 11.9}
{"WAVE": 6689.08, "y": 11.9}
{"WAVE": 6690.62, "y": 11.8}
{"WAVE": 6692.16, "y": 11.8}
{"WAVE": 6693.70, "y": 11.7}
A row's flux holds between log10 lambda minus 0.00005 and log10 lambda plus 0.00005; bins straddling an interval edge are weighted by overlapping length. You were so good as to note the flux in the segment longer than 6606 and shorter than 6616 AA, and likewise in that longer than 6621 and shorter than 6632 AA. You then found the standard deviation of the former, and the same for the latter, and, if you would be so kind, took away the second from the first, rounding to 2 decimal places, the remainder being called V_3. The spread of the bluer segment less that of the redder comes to 0.02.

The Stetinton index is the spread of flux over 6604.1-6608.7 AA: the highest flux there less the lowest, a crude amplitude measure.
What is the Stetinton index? 0.10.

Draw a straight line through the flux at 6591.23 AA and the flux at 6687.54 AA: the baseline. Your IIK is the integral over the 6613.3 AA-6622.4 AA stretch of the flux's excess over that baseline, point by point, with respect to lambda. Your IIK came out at 2.3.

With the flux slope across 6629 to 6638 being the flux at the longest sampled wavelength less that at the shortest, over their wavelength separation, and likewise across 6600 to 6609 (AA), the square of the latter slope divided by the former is -0.12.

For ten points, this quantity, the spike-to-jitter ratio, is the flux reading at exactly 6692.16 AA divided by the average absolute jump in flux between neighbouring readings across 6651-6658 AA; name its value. 354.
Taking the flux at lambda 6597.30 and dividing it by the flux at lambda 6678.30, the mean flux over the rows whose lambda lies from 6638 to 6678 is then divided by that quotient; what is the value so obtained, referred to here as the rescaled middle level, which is 11.9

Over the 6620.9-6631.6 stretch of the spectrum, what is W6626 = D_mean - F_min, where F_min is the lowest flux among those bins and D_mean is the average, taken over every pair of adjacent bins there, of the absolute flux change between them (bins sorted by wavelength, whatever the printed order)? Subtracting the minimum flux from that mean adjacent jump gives -11.7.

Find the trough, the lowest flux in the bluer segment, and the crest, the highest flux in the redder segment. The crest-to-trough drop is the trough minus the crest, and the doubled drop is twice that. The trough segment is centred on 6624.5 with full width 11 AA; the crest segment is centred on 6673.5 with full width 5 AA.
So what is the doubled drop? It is -0.4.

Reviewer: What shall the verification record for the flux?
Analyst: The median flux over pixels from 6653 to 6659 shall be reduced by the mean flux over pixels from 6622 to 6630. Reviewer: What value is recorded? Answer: -0.33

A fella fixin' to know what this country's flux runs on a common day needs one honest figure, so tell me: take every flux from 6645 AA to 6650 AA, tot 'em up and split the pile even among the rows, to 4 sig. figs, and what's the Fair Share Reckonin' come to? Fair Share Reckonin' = 11.80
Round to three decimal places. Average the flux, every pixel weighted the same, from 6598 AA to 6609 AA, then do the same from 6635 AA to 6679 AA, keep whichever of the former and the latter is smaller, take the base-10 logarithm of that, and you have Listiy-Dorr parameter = 1.066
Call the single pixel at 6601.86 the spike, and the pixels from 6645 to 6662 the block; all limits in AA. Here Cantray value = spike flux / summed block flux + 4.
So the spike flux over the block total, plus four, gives 4.09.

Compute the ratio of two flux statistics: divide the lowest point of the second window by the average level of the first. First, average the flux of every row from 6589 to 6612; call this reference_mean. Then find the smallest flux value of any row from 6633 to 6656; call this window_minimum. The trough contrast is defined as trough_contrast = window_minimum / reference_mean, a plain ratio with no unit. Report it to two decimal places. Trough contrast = 1.00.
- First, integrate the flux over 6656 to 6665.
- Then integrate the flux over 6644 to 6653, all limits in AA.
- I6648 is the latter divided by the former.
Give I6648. 1.00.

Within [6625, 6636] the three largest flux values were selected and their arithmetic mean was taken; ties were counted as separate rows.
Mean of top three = 12.0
